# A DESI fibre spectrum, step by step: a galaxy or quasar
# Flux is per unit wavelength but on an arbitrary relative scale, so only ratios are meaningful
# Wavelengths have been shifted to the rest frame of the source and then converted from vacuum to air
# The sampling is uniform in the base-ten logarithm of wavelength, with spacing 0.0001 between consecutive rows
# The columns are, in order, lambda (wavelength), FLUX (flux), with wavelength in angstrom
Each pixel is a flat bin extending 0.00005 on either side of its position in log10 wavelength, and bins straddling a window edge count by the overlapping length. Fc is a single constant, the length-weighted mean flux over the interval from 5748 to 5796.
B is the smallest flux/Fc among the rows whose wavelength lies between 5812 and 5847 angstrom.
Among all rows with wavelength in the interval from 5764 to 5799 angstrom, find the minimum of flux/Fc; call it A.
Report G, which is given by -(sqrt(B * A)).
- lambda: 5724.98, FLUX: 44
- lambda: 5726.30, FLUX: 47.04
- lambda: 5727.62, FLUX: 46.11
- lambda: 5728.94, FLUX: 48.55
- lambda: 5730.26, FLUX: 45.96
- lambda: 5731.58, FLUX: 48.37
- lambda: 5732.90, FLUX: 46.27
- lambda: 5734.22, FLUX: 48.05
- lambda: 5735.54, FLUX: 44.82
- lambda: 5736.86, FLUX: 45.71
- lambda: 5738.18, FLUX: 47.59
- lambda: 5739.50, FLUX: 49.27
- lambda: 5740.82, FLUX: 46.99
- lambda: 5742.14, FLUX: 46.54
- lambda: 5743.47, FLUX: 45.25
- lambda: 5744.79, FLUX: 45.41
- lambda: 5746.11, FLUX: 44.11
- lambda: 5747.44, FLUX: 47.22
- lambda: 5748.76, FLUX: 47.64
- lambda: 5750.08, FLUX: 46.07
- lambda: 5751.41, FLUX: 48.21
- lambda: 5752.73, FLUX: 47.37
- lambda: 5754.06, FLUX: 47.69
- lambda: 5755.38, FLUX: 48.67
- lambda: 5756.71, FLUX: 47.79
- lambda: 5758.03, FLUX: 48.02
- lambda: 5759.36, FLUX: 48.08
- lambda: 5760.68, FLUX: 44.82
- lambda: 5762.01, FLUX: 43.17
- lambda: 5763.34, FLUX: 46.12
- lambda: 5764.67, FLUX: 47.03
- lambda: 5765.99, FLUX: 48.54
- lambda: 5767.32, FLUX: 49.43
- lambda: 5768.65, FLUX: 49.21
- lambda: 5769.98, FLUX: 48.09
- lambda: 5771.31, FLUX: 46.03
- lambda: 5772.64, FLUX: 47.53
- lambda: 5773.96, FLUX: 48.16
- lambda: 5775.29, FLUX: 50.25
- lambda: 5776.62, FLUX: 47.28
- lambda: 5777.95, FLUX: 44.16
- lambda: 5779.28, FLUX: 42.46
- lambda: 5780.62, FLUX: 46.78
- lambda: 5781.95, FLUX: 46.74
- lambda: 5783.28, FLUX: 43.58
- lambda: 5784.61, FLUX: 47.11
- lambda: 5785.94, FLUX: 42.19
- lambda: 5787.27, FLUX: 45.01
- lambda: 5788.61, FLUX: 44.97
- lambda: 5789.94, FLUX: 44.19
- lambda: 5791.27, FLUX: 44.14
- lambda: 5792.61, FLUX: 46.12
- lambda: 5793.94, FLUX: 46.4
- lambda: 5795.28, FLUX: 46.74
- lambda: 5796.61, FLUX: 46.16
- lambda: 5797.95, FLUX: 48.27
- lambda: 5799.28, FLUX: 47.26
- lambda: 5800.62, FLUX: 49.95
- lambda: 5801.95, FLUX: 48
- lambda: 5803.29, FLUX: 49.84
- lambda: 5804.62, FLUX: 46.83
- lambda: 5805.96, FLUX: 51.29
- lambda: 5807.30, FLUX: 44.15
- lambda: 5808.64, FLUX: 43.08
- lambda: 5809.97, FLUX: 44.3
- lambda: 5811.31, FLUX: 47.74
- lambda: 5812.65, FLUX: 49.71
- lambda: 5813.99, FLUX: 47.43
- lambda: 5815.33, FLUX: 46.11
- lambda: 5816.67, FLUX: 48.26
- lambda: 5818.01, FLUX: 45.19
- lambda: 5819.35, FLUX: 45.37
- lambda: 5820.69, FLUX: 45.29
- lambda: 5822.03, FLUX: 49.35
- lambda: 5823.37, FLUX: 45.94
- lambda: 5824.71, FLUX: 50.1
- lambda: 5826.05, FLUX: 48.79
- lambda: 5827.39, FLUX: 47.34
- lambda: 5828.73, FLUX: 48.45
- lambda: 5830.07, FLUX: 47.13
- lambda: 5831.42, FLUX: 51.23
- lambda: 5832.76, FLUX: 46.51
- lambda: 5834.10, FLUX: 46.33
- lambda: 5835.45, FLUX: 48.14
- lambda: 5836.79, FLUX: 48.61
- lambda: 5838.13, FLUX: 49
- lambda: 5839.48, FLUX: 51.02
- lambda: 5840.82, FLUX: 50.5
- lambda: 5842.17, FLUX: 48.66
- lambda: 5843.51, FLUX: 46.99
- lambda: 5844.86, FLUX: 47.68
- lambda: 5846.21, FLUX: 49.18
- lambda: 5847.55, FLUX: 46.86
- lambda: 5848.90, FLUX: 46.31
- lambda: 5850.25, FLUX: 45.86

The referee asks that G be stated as -0.938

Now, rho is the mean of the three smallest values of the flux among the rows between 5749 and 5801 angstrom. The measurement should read 42.6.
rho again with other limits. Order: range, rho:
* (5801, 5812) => 43.8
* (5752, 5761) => 46.6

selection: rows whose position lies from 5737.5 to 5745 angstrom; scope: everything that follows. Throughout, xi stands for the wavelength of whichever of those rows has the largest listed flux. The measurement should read 5739.50 angstrom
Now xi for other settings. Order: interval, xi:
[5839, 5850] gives 5839.48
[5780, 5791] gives 5784.61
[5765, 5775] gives 5767.32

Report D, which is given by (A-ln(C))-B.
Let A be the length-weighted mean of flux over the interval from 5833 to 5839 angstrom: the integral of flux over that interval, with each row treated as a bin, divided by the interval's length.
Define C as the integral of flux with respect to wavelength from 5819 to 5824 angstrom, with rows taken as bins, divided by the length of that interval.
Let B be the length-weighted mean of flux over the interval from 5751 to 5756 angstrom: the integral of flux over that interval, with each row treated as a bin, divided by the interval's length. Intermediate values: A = 48.0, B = 48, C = 46.6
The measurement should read -3.8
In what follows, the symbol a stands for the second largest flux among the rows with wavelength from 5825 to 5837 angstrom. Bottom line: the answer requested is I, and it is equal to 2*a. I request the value 97.6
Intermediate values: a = 48.79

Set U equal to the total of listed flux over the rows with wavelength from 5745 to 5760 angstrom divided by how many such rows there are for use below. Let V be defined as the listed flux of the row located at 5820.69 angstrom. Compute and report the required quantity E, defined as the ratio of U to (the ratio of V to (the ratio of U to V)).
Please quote 1.09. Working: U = 47.4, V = 45.29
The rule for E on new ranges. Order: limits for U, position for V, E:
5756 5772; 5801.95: 0.97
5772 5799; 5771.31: 0.99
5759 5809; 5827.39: 0.97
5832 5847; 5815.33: 1.10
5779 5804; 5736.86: 1.02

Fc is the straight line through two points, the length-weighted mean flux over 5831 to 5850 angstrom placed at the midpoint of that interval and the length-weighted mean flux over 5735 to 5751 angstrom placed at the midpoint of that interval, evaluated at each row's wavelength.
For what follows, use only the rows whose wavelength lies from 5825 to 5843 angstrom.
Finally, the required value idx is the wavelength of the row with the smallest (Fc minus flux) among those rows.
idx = 5831.42 angstrom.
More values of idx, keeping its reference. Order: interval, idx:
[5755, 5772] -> 5767.32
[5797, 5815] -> 5805.96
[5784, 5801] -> 5800.62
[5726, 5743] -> 5739.50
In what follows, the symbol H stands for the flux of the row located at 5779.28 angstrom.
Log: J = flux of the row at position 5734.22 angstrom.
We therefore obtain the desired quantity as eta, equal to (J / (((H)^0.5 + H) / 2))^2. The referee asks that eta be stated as 3.9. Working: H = 42.46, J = 48.05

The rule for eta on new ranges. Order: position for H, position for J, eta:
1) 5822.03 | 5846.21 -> 3.0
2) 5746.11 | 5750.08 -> 3.3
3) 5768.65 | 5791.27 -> 2.5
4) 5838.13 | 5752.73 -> 2.9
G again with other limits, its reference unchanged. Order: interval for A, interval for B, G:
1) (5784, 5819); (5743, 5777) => -0.917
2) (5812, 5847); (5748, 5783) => -0.941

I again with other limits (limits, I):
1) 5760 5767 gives 94.1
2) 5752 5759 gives 96.0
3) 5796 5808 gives 99.9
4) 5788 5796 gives 92.8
